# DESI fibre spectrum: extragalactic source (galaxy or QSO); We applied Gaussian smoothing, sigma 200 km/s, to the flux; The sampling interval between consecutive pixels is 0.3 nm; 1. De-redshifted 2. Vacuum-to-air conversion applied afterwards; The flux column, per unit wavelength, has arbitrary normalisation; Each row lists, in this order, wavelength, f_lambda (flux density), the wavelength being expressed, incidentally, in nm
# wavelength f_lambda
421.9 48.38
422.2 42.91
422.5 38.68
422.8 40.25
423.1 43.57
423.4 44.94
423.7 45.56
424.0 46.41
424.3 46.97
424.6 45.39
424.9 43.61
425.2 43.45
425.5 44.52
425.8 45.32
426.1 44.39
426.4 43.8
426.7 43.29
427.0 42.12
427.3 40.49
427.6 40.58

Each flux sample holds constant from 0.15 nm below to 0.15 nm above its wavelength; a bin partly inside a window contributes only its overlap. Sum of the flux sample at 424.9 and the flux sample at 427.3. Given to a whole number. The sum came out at 84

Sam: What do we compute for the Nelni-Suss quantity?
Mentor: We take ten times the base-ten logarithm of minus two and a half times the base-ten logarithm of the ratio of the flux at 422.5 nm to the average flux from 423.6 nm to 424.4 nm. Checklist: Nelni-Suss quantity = -7.1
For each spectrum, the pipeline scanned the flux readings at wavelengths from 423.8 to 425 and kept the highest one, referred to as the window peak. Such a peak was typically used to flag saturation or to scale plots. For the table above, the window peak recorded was 46.97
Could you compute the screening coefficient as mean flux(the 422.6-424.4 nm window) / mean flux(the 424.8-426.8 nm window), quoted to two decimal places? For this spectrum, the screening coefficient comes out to 1.01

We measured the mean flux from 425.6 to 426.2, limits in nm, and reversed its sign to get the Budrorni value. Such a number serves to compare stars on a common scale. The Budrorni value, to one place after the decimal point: -44.9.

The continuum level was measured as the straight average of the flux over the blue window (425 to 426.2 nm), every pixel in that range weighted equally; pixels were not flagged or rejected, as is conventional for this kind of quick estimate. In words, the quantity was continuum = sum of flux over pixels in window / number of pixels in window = 44.4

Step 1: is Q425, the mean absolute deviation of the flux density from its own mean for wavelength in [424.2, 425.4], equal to 1.3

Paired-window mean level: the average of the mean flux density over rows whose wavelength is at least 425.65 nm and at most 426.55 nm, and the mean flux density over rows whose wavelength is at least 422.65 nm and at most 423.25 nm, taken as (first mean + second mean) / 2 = 43.2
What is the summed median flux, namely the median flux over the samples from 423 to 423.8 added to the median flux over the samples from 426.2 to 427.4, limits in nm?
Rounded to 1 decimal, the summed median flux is 87.6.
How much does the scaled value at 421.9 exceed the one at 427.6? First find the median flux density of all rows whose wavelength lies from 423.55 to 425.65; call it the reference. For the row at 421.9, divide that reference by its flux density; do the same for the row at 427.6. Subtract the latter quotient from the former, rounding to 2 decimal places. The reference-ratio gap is -0.18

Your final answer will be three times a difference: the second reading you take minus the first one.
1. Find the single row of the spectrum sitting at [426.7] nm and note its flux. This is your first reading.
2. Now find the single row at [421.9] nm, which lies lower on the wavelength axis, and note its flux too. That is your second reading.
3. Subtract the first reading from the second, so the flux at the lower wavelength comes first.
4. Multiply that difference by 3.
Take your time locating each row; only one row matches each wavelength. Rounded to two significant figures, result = 15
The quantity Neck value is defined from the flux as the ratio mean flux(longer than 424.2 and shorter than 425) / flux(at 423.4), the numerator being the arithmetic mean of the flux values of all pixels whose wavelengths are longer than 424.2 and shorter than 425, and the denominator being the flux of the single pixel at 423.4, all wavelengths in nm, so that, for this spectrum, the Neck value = 1.009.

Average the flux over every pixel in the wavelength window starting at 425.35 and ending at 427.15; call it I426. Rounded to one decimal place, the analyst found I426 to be 43.9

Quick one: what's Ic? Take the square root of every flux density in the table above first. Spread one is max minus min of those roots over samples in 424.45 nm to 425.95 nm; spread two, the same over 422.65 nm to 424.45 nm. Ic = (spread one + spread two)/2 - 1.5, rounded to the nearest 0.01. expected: -1.17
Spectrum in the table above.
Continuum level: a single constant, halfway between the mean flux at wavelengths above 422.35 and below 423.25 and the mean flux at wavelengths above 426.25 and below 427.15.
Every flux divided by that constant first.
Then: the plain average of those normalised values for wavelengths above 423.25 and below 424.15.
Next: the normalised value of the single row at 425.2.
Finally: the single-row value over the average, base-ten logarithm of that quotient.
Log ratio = -0.021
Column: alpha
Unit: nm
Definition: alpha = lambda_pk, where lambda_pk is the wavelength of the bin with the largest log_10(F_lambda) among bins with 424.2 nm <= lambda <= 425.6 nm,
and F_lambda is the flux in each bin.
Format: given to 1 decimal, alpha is 424.3 nm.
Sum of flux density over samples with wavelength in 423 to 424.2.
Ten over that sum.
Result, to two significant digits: 0.055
